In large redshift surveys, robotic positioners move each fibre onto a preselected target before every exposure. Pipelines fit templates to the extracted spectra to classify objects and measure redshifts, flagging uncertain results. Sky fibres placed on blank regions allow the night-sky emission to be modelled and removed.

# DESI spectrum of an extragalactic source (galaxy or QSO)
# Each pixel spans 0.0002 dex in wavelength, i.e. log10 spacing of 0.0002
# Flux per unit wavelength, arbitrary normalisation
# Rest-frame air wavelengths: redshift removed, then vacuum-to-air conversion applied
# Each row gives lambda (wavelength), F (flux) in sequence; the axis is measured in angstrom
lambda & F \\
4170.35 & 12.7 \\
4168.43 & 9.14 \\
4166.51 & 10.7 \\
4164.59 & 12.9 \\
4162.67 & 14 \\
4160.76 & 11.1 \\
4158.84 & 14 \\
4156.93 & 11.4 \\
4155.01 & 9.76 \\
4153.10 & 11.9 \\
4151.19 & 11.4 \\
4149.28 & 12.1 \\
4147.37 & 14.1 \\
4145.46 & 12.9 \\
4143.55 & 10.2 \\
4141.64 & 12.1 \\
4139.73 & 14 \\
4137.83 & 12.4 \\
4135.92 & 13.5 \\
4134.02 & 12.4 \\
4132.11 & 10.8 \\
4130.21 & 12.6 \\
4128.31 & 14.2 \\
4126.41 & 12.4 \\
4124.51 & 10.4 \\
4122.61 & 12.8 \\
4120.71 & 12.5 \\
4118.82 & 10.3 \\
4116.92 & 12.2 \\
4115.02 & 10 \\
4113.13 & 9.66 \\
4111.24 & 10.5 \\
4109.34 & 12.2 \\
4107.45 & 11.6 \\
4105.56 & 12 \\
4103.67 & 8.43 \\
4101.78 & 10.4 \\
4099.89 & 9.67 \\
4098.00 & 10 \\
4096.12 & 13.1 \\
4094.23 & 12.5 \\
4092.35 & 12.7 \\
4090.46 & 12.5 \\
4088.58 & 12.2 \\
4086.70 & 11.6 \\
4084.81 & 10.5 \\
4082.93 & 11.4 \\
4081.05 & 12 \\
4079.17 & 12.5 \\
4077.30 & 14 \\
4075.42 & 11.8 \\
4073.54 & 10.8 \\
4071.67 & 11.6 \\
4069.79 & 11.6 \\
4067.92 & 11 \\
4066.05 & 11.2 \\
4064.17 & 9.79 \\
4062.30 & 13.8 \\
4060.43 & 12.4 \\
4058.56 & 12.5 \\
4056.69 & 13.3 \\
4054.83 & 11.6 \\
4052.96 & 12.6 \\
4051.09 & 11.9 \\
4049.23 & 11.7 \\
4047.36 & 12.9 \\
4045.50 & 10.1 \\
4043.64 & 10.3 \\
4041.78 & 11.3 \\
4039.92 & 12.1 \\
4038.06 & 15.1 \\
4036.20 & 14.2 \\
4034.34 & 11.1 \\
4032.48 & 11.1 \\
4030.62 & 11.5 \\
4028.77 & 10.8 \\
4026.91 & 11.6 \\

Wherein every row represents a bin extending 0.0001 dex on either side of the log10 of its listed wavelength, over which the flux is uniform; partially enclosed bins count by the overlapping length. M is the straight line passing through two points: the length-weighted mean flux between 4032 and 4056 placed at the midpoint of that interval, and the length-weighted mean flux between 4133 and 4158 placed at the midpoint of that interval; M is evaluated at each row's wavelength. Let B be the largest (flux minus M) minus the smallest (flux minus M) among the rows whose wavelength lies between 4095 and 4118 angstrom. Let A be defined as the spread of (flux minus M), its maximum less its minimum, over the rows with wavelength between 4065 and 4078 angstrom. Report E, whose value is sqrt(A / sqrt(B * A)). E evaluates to 0.91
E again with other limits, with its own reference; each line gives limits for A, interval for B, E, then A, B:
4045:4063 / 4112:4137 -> 0.95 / 3.7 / 4.52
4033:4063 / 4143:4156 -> 1.04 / 5.0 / 4.35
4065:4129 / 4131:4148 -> 1.10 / 5.7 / 3.89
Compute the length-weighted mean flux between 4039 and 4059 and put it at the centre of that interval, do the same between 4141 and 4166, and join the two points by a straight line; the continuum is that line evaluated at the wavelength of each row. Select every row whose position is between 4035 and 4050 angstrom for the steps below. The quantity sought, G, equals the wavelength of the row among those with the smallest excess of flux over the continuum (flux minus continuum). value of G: 4045.50 angstrom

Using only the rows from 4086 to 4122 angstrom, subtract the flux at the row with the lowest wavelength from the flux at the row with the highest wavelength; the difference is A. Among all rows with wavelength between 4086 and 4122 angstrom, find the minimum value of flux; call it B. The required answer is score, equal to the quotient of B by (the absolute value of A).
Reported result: 9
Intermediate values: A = 0.9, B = 8.43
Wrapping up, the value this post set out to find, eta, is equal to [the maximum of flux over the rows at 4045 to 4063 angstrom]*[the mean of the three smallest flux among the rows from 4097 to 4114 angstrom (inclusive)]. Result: 128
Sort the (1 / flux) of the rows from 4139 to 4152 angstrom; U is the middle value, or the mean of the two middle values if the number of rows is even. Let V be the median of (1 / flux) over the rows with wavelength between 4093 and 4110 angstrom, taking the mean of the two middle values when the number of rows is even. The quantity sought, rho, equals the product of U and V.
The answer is 0.0071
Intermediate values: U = 0.0826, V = 0.086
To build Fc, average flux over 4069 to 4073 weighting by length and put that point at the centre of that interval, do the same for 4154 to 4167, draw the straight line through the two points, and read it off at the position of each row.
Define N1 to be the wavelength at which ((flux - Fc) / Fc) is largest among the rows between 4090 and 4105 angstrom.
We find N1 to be 4096.12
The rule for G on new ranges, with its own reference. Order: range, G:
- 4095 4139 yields 4103.67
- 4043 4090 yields 4064.17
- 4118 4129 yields 4118.82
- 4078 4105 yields 4103.67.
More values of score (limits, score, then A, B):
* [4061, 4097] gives 14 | -0.7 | 9.79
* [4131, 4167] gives 98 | -0.1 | 9.76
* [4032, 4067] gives 98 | 0.1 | 9.79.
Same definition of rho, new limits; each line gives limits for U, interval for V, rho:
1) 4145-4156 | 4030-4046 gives 0.0074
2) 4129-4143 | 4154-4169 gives 0.0072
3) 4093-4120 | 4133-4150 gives 0.0077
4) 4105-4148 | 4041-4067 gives 0.0069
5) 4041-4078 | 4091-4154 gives 0.0071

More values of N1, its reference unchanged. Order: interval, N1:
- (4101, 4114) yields 4109.34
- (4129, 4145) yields 4139.73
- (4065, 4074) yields 4069.79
